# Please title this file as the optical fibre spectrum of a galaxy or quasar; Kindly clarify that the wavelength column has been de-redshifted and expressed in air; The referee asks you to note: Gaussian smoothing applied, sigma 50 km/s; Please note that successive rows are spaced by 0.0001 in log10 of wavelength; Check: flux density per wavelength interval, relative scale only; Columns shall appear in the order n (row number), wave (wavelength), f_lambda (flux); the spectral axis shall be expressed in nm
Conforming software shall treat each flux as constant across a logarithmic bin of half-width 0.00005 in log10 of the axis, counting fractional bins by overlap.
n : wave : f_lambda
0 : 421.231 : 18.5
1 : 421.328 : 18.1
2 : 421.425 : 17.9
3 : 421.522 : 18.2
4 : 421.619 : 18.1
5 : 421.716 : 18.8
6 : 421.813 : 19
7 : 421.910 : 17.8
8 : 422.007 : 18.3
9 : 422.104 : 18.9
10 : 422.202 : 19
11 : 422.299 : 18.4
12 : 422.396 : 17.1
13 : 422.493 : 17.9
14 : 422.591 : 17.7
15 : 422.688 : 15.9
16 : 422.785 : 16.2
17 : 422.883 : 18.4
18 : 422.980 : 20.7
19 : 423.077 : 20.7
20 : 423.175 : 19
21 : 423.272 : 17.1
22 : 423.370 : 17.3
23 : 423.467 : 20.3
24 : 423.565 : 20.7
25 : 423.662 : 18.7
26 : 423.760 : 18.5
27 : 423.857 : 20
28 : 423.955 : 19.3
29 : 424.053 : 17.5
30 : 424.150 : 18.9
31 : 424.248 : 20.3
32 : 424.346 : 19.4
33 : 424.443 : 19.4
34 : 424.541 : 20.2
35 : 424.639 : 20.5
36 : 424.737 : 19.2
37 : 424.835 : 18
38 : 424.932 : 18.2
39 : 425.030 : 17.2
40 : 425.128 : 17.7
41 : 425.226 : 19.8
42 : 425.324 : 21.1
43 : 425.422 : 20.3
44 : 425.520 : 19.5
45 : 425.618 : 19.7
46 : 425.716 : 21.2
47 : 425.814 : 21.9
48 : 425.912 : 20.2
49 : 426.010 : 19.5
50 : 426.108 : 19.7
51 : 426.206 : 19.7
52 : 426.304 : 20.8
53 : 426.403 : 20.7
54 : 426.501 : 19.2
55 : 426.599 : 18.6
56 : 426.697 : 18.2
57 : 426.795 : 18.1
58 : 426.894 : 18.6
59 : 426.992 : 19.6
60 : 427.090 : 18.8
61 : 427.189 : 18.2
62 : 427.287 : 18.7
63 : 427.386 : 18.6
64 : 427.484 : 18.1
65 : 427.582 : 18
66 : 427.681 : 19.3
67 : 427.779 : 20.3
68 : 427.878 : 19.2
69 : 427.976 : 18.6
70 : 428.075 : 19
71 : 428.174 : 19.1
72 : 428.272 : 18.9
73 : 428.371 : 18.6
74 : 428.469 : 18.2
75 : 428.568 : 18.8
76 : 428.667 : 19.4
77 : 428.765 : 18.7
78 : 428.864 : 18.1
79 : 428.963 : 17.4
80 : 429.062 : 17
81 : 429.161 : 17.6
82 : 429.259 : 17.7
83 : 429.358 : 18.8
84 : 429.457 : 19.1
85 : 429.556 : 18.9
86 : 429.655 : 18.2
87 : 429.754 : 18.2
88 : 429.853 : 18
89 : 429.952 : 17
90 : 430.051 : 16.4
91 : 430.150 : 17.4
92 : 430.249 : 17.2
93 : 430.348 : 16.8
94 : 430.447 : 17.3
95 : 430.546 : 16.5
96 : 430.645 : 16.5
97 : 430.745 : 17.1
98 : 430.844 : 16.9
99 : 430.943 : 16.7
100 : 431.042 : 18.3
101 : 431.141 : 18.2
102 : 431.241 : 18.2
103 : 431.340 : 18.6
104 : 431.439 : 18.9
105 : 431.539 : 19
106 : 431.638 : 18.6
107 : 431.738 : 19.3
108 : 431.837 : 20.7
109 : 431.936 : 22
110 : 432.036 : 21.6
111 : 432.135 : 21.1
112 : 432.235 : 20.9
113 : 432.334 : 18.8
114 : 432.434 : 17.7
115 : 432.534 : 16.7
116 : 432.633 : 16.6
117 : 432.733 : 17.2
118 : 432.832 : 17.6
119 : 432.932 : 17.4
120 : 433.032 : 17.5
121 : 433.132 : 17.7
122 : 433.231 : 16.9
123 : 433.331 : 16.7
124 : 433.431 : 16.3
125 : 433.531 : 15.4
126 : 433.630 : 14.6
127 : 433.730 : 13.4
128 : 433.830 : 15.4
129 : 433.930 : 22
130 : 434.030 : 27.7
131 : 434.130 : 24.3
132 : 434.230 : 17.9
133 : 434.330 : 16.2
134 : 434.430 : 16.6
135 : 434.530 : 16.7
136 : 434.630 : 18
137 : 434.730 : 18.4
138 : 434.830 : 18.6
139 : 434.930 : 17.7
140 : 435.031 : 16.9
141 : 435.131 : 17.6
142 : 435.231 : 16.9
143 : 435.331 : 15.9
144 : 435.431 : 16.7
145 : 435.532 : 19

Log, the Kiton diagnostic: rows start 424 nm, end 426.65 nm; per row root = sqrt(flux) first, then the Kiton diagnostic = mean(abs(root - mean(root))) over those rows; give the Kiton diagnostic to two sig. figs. 0.10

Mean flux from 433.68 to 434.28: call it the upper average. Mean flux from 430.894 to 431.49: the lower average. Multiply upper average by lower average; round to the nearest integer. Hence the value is 365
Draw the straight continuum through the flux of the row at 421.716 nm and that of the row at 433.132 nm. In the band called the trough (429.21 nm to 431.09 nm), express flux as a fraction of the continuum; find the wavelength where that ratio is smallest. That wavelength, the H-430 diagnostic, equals 430.051 nm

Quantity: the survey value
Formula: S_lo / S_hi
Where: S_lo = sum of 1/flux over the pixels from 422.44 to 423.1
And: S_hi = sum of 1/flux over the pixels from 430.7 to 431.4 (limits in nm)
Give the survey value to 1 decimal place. 1.0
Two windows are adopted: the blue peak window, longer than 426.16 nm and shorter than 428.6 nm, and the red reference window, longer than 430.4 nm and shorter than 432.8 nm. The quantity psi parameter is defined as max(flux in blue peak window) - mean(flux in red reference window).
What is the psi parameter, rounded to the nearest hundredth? 2.33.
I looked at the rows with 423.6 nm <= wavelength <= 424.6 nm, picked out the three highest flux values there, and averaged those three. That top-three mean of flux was 20.2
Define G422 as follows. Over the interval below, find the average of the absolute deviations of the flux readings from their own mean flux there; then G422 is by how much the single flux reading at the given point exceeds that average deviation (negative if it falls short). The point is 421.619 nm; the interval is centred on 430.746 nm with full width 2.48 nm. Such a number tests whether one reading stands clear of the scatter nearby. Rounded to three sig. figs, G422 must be 17.1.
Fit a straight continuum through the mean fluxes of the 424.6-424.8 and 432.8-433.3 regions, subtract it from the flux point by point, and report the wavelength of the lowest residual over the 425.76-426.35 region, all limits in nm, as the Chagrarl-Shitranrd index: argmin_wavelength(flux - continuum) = 426.010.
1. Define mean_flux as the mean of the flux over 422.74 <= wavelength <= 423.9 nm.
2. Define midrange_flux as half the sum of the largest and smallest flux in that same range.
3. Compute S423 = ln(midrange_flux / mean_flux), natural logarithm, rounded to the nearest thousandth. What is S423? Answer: -0.028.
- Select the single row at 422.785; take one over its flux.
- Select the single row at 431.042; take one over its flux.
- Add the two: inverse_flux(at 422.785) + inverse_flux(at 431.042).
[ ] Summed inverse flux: 0.116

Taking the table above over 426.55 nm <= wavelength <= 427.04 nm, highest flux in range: 19.6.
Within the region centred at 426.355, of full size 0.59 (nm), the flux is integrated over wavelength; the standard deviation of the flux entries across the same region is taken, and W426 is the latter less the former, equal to -11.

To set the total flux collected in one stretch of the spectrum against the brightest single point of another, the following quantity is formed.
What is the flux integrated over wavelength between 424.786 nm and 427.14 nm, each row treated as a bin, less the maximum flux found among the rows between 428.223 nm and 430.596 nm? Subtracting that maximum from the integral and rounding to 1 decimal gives 26.3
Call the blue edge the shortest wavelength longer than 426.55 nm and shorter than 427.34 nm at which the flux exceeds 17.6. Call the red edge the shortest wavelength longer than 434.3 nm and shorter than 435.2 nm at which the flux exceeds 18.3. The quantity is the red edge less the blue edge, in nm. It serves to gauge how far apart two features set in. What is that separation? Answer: 8.13 nm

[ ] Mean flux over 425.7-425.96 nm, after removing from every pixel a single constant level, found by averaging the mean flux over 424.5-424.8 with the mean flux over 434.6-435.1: 2.2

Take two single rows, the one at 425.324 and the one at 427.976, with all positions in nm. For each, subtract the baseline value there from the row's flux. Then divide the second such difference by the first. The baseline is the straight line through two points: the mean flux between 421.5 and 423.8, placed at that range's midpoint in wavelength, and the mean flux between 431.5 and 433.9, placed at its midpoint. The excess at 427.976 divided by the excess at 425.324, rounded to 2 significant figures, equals 0.16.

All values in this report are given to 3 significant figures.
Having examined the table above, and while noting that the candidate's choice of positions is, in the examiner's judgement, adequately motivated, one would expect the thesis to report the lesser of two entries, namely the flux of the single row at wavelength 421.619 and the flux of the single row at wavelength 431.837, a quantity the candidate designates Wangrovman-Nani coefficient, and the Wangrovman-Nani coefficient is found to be 18.1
